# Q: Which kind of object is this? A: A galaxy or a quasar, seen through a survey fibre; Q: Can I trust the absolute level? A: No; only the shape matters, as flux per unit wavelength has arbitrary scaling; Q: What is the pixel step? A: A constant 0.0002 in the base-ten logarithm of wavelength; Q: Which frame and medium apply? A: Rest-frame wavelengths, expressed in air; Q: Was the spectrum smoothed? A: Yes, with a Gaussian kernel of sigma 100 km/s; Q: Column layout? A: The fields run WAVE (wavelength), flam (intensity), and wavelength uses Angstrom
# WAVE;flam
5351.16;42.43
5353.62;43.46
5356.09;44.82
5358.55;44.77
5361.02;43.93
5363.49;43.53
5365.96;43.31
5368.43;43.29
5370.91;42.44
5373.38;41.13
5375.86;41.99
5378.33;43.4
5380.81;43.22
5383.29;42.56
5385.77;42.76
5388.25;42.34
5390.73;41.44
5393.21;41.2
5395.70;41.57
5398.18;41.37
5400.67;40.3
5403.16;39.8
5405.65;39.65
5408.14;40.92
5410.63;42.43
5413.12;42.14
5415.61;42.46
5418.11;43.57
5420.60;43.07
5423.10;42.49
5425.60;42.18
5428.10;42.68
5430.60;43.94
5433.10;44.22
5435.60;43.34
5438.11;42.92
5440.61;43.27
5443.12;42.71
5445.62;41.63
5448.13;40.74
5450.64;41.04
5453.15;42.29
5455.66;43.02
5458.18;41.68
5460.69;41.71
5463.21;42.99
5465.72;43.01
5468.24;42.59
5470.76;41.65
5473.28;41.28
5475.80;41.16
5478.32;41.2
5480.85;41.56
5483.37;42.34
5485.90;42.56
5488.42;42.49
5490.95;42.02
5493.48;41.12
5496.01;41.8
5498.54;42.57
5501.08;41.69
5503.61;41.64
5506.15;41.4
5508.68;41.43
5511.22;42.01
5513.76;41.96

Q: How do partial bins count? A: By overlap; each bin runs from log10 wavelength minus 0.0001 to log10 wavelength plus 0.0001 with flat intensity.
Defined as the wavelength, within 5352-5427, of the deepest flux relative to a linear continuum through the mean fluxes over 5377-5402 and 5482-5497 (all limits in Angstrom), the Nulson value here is 5405.65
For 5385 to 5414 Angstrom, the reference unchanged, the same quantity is 5405.65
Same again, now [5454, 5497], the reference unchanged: 5493.48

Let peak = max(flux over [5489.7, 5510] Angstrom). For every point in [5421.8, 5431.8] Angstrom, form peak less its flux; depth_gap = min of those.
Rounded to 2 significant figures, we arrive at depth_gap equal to -1.4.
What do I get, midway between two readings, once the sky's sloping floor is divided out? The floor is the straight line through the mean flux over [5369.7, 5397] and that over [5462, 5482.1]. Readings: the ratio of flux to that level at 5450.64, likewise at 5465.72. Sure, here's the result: 1.00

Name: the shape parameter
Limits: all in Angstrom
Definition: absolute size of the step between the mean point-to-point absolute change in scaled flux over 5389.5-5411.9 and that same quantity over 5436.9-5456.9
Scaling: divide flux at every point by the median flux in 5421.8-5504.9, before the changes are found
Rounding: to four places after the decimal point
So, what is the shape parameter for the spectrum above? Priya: 0.0017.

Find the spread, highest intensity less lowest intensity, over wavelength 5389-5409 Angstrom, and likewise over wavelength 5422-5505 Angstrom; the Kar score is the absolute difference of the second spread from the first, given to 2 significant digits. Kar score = 1.6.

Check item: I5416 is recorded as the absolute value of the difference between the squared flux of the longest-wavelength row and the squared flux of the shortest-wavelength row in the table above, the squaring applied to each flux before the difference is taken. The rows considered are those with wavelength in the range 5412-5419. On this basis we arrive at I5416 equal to 123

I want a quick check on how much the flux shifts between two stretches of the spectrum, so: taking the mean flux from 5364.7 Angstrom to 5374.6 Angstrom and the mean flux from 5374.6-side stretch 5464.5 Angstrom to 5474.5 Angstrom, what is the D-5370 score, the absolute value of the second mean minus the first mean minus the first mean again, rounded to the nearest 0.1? 43.0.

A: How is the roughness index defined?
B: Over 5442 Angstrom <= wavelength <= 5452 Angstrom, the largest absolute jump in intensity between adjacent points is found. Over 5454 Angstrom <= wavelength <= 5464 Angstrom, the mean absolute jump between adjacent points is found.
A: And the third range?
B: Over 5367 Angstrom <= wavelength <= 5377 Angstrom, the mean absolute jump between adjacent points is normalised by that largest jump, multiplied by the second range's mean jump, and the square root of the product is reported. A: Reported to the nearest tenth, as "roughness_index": 0.9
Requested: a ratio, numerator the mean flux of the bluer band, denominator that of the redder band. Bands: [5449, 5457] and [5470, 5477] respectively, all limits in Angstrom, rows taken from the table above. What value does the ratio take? 1.02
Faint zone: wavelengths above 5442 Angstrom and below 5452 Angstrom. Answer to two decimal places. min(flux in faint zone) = 40.74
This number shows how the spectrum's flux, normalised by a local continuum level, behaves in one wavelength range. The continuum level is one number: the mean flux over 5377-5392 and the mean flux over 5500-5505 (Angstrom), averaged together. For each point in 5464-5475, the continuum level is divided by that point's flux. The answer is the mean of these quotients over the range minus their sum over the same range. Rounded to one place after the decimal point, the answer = -3.0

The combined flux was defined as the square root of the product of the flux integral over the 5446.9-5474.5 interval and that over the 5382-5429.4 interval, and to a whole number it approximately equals 1516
